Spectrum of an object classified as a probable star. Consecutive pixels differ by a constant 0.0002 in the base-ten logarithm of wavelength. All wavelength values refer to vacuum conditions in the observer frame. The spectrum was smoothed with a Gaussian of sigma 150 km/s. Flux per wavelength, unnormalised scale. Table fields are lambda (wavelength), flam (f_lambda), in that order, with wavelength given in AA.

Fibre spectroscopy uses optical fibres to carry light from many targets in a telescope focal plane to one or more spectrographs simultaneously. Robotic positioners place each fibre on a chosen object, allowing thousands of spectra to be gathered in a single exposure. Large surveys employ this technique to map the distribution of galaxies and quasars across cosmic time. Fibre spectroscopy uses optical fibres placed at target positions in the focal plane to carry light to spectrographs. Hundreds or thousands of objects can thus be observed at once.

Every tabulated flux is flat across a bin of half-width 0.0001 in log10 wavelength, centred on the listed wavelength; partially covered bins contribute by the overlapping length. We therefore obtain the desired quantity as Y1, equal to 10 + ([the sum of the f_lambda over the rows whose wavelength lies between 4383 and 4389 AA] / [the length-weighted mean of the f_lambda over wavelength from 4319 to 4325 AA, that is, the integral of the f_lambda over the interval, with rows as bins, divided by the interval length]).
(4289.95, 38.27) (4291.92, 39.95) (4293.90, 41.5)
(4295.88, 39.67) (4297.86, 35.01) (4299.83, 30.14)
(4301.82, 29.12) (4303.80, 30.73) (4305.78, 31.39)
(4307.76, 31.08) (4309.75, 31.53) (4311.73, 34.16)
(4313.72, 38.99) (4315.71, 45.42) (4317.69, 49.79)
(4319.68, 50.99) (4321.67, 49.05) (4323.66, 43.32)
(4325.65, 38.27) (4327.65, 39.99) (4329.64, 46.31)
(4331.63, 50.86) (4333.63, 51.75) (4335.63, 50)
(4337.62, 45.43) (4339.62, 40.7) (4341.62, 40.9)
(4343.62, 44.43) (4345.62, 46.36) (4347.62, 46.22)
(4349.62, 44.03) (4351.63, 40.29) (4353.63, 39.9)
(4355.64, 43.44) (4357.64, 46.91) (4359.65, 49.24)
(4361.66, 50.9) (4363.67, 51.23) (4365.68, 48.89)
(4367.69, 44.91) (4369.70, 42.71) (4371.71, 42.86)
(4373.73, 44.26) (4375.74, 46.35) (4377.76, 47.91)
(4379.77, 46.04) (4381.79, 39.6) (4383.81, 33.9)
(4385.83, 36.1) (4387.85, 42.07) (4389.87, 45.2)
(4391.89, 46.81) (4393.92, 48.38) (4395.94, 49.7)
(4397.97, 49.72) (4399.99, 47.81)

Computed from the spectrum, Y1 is 12.4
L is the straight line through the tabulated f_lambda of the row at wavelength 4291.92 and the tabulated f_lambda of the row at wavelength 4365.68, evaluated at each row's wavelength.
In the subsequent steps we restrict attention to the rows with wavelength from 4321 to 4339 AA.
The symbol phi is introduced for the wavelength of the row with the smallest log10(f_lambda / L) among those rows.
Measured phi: 4325.65 AA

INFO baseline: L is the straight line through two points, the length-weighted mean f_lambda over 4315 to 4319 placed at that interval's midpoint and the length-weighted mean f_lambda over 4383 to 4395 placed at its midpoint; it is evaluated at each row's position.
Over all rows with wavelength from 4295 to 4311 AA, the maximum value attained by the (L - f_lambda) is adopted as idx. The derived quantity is 20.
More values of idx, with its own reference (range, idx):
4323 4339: 9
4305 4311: 18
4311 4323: 14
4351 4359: 5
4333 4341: 6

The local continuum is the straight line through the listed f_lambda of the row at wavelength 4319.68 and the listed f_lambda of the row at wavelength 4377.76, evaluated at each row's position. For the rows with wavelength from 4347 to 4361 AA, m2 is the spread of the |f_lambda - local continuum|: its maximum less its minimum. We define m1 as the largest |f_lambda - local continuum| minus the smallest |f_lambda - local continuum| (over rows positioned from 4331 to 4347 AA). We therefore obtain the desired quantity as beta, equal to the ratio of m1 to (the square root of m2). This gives 3.0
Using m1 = 9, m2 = 8.9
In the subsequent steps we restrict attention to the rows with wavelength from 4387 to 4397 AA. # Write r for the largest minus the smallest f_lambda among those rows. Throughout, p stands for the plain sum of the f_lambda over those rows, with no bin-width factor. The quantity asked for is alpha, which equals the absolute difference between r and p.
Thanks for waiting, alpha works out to 225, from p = 232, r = 7.6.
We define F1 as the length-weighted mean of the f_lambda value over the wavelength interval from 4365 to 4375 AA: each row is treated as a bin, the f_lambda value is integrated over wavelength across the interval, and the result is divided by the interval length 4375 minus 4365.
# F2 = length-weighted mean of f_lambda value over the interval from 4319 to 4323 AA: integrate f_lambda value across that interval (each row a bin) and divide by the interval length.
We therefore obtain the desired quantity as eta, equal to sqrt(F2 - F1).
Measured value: 2.18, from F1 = 45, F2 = 49.4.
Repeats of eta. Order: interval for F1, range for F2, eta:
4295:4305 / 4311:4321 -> 3.39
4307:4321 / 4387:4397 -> 2.42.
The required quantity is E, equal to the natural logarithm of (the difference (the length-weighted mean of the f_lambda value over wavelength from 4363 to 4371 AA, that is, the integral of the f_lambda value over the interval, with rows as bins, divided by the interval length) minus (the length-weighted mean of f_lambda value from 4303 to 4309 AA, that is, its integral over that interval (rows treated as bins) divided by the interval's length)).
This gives 2.7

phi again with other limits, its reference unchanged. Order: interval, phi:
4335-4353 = 4351.63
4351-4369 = 4353.63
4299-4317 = 4301.82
